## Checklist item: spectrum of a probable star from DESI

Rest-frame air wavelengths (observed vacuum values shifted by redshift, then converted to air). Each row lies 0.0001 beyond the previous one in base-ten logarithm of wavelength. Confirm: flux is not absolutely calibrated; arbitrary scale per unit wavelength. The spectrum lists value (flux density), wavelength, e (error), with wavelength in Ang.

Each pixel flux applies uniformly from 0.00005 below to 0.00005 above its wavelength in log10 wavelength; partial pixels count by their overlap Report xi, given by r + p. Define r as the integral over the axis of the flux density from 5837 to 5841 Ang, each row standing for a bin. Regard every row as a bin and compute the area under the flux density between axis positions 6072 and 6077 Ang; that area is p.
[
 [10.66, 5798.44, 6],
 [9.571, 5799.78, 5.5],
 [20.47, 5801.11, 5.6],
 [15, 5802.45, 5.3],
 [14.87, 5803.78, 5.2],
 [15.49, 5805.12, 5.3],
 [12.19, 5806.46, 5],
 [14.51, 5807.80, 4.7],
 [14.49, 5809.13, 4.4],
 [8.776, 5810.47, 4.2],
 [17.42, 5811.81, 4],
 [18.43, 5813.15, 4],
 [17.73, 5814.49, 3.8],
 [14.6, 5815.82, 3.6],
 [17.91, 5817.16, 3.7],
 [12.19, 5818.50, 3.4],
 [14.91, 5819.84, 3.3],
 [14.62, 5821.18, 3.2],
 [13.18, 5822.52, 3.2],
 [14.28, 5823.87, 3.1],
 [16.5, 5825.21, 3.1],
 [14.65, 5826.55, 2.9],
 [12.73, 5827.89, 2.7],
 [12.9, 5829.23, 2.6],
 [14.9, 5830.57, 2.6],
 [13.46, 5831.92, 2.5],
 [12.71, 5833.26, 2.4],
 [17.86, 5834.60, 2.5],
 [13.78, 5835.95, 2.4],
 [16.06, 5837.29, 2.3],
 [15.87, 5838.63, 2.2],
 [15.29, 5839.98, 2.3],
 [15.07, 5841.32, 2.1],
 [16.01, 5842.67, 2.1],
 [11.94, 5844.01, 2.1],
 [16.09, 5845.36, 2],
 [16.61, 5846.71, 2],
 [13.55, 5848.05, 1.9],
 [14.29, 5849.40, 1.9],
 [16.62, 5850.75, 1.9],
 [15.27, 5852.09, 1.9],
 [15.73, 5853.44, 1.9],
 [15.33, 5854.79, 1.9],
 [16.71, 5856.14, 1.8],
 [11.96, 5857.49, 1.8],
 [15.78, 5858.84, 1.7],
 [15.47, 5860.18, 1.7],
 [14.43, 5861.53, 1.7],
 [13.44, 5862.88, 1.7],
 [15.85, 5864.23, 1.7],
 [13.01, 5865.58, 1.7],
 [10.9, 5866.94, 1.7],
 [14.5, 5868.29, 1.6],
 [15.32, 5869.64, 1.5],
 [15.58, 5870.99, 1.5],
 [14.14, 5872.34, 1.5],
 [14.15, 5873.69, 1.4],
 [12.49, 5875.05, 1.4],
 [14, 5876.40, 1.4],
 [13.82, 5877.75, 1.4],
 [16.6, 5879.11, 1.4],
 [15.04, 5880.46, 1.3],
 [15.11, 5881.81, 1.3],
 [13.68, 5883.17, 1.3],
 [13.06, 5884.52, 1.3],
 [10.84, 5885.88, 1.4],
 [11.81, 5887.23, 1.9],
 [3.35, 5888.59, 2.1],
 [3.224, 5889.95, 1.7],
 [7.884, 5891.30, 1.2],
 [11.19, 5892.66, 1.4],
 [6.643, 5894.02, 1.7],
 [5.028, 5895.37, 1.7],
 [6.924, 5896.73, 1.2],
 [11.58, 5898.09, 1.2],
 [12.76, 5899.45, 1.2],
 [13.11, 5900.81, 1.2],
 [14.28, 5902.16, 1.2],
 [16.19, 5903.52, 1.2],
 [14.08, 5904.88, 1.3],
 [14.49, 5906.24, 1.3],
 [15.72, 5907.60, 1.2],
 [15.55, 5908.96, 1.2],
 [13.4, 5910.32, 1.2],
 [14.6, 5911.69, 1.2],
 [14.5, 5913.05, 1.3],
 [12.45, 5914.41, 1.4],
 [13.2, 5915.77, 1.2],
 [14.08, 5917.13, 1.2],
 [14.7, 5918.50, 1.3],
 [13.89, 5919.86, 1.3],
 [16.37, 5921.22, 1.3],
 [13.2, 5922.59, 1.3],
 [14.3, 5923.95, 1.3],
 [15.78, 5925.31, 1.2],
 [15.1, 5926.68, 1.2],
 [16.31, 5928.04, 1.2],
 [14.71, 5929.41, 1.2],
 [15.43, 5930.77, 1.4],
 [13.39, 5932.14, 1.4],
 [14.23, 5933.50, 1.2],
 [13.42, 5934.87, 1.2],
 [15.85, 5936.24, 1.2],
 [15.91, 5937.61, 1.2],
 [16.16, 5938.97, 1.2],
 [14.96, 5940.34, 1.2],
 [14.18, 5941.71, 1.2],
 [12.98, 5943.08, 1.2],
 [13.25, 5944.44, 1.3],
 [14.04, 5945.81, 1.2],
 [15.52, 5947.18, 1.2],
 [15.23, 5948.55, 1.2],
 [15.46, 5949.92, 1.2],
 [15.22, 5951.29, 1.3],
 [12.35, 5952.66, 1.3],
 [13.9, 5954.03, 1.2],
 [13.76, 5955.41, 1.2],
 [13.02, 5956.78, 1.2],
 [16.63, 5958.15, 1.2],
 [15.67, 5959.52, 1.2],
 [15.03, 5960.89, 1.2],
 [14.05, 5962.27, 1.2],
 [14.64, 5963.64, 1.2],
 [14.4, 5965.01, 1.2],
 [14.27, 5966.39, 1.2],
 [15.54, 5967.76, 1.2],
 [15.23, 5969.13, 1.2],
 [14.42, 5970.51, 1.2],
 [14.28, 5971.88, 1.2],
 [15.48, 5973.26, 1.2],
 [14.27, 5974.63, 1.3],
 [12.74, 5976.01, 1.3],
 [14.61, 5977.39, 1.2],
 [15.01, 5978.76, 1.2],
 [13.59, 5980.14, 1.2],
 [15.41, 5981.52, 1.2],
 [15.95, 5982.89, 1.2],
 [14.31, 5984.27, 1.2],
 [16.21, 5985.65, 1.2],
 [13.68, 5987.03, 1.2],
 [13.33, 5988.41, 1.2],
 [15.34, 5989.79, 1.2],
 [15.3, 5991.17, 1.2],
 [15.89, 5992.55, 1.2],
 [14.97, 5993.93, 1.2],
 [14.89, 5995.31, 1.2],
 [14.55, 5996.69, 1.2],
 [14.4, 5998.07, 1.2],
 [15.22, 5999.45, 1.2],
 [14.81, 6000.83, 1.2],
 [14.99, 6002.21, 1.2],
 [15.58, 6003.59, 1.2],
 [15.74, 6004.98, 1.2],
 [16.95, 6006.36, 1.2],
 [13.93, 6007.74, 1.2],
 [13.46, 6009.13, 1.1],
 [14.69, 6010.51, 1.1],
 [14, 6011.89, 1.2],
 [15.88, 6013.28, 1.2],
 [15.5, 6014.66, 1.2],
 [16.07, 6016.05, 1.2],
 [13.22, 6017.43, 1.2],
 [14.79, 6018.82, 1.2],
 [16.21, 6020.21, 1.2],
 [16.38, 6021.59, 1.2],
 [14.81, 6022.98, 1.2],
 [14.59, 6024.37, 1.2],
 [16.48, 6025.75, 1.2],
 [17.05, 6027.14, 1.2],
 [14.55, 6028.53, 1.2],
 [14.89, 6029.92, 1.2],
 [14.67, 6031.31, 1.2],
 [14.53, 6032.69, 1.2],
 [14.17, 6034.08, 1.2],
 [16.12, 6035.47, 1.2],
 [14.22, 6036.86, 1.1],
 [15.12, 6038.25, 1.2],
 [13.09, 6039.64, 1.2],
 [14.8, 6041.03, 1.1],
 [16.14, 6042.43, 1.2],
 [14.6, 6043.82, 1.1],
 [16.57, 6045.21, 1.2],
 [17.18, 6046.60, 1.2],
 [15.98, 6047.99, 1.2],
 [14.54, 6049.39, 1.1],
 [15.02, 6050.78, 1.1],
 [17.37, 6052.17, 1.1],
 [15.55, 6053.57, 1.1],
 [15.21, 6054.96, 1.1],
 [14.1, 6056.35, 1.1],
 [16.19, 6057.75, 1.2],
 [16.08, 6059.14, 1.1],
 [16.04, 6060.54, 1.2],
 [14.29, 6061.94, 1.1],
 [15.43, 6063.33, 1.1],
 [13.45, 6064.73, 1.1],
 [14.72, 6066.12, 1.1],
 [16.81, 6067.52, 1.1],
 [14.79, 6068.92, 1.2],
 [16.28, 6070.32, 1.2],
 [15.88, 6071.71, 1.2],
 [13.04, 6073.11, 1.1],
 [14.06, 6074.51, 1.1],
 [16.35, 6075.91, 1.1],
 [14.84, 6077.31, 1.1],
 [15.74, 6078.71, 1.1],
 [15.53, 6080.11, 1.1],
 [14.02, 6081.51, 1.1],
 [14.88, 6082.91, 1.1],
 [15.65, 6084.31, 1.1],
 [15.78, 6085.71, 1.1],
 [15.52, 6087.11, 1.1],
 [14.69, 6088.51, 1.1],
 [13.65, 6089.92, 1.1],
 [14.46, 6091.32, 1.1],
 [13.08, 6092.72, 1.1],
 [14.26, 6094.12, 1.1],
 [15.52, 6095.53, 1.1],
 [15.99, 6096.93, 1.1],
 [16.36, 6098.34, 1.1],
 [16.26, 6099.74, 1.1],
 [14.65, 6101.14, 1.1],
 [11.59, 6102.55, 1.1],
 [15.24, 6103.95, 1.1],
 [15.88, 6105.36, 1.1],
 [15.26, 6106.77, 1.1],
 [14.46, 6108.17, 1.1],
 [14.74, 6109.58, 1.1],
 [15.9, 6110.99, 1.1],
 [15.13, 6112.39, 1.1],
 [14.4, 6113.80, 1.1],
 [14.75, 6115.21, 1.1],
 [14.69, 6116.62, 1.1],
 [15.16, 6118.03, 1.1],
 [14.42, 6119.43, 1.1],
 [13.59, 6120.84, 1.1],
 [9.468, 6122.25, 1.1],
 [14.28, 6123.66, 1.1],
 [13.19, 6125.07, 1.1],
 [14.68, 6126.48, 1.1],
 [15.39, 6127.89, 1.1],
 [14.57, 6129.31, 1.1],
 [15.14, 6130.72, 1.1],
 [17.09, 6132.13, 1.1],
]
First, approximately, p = 73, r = 63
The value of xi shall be 136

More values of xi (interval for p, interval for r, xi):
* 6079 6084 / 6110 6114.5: 143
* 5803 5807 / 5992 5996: 118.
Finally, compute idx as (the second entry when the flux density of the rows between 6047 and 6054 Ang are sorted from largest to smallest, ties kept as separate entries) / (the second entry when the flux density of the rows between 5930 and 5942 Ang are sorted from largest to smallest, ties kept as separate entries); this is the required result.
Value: 1.00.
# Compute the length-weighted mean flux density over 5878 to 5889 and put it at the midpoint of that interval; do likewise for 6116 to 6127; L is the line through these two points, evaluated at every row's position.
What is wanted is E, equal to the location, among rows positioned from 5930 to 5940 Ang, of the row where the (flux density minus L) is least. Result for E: 5932.14 Ang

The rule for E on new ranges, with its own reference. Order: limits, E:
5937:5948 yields 5943.08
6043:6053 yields 6049.39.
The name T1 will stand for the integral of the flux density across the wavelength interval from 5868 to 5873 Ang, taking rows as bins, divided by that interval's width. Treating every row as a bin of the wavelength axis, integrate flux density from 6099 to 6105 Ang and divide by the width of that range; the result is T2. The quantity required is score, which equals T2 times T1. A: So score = 217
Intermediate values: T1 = 14.9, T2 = 14.5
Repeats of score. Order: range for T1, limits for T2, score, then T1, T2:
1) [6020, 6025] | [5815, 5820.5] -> 232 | 15.4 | 15.0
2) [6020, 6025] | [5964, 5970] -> 229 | 15.4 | 14.8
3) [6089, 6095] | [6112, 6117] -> 205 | 13.9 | 14.7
